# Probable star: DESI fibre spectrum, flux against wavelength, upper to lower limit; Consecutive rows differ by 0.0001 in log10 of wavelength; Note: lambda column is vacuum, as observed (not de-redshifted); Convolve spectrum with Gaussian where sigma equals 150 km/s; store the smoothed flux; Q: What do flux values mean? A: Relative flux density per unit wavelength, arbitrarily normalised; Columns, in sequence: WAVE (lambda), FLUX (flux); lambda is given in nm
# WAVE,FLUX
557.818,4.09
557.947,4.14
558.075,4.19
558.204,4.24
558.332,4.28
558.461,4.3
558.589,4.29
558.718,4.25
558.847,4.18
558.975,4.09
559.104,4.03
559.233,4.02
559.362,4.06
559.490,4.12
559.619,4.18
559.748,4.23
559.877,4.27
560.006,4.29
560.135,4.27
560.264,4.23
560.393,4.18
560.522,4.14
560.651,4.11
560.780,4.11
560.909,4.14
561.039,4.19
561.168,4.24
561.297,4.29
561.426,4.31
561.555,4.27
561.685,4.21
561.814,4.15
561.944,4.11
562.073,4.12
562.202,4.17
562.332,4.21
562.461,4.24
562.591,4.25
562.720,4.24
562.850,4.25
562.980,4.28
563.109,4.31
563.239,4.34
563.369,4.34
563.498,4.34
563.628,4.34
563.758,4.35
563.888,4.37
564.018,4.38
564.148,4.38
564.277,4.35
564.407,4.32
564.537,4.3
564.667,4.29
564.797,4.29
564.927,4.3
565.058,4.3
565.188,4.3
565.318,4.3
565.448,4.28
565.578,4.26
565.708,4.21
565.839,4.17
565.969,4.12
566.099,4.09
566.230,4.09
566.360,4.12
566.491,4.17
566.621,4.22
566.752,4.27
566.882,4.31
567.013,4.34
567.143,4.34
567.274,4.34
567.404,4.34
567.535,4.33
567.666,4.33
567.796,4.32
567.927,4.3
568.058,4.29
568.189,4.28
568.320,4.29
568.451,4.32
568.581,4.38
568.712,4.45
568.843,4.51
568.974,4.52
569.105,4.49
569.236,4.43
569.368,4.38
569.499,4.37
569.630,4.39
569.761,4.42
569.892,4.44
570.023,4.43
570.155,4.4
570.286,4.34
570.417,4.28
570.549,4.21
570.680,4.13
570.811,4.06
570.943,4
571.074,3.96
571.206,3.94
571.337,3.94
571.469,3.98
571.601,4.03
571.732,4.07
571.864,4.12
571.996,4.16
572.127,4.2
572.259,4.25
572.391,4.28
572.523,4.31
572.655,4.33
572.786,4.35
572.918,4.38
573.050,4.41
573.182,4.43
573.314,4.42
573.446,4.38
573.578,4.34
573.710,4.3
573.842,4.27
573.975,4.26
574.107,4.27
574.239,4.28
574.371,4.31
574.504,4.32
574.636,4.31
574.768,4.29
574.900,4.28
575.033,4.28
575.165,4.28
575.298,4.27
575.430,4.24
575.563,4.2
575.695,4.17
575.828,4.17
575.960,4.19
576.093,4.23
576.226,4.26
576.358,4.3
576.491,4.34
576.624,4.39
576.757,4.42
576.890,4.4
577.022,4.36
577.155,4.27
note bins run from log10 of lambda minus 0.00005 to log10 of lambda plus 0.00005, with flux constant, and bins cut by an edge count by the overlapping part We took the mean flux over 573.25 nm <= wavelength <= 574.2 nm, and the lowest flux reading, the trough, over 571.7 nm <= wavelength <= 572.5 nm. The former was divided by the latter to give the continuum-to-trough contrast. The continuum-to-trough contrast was 1.06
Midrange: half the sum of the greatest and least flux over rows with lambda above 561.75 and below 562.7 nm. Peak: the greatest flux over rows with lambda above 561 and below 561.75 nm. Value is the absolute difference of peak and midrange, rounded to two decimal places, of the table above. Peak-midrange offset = 0.13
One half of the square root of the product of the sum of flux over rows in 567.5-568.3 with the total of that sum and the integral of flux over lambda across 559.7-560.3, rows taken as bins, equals 14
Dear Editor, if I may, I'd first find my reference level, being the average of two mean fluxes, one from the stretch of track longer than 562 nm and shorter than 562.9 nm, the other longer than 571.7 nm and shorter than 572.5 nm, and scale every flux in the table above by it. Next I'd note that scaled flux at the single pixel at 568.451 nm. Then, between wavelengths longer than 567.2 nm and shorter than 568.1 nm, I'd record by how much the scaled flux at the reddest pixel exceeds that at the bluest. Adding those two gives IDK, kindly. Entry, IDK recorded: 1.02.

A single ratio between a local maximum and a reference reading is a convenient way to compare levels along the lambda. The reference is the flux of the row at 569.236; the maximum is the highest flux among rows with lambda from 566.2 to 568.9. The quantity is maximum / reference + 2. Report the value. 3.018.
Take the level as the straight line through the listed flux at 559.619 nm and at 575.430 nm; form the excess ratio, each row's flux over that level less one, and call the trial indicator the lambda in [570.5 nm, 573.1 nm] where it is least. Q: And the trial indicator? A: 571.337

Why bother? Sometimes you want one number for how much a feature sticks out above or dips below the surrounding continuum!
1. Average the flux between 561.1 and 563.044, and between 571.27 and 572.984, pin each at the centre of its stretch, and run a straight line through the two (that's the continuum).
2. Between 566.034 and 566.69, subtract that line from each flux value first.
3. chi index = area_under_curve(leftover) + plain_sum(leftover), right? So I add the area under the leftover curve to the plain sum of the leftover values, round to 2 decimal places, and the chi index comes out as -0.39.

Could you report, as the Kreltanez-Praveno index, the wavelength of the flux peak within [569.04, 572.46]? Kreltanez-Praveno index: 569.105 nm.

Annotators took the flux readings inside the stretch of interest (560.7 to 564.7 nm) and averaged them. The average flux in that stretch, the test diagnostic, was 4.26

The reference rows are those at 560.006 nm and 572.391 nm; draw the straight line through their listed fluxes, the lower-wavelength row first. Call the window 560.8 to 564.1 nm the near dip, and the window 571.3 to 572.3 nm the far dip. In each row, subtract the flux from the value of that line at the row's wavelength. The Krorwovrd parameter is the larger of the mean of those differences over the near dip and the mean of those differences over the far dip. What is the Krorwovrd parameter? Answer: 0.19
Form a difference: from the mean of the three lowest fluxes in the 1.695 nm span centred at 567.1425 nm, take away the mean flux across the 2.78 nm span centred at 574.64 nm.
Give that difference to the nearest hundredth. -0.11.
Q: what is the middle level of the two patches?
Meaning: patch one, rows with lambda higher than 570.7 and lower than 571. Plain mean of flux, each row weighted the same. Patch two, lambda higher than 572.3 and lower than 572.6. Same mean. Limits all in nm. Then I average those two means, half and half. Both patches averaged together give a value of 4.16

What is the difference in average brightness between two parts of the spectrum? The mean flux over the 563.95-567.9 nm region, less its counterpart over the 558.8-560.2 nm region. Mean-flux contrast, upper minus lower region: 0.11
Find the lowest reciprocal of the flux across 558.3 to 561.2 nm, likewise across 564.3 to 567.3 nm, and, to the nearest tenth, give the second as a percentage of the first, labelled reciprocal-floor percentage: 99.1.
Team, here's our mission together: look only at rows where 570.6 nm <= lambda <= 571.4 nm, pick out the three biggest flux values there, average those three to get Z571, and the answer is 4.06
